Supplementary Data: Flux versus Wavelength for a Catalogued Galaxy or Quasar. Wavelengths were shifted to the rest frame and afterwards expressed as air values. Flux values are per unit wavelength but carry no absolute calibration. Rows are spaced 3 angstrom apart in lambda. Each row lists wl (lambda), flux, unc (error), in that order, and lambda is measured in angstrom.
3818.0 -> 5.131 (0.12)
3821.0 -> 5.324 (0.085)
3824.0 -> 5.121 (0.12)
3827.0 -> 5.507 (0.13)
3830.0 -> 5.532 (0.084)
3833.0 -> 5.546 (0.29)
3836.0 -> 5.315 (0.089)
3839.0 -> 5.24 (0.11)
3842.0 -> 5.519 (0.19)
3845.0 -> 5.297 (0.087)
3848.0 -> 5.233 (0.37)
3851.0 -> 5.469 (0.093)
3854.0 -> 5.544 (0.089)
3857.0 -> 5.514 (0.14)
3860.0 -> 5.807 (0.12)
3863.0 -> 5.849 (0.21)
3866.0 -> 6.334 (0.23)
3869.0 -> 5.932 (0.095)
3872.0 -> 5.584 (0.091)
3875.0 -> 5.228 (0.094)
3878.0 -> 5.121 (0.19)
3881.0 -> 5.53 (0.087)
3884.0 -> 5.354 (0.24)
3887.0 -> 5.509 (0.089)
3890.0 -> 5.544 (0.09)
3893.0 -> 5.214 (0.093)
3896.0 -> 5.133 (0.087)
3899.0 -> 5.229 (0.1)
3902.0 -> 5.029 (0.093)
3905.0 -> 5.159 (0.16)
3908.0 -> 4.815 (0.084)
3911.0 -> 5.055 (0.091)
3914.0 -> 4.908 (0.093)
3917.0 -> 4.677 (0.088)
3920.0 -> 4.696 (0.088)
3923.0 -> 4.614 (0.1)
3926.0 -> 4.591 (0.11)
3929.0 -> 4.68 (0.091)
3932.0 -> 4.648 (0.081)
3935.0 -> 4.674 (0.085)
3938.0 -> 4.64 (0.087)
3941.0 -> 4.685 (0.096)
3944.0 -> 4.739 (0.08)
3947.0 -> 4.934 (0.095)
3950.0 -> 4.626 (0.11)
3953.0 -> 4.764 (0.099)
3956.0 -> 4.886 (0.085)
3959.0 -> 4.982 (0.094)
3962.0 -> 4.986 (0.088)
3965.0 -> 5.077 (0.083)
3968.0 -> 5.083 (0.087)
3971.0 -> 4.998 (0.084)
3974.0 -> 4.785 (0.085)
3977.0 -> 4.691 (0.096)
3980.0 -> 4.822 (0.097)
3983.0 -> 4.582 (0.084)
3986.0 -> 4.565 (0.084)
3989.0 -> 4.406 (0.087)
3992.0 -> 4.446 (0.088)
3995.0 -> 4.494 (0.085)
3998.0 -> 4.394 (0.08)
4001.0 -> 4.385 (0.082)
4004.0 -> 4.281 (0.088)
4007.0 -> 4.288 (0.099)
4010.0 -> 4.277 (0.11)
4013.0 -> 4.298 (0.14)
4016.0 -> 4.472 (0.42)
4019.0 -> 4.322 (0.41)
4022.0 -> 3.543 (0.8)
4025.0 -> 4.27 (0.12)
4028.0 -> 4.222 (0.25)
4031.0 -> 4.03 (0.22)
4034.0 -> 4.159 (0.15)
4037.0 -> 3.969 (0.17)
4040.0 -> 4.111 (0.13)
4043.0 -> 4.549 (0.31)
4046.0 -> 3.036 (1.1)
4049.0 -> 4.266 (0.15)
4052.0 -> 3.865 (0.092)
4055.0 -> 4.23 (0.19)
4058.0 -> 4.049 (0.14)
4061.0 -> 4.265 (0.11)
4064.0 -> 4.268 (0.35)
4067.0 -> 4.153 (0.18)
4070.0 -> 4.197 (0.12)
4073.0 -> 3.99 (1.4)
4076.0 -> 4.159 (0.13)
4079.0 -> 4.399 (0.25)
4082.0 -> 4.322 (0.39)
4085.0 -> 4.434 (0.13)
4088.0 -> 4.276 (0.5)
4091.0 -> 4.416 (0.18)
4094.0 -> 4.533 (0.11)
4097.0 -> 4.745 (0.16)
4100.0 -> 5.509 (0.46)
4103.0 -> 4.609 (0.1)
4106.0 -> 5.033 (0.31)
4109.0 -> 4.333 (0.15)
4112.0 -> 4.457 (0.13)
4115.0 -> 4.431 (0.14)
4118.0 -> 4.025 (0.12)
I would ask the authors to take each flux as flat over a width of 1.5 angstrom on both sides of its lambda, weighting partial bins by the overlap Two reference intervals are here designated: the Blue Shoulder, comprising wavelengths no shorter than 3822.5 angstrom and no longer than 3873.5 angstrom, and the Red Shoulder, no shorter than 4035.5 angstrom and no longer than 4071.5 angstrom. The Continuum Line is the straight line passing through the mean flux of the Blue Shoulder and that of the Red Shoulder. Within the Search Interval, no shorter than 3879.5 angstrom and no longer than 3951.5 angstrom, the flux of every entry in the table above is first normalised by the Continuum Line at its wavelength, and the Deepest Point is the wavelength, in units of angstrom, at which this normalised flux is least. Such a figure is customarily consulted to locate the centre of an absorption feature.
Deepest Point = 3926.0 angstrom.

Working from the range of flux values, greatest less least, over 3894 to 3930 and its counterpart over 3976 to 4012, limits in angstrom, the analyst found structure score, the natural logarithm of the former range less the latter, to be -2.4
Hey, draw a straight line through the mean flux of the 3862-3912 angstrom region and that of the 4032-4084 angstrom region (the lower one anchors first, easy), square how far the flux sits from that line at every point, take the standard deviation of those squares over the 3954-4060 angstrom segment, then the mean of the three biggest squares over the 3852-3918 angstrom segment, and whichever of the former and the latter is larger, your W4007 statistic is 0.35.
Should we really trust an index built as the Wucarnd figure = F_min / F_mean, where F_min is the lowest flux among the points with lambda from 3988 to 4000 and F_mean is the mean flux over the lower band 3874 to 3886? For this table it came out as 0.83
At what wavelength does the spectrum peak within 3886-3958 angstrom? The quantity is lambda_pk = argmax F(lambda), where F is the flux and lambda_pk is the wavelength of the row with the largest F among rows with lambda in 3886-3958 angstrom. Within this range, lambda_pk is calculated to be 3890.0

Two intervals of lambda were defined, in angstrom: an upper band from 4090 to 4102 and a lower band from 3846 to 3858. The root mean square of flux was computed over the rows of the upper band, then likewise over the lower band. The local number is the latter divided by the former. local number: 1.13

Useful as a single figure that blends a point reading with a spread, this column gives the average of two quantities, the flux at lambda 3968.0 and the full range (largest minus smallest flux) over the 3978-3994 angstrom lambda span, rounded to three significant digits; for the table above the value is 2.75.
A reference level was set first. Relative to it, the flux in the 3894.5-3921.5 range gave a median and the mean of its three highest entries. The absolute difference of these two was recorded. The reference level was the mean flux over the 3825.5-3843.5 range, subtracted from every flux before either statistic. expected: 0.14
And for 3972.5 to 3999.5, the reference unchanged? 0.20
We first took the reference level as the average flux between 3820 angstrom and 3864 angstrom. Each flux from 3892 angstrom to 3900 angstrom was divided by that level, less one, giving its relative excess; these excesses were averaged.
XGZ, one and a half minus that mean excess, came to 1.55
